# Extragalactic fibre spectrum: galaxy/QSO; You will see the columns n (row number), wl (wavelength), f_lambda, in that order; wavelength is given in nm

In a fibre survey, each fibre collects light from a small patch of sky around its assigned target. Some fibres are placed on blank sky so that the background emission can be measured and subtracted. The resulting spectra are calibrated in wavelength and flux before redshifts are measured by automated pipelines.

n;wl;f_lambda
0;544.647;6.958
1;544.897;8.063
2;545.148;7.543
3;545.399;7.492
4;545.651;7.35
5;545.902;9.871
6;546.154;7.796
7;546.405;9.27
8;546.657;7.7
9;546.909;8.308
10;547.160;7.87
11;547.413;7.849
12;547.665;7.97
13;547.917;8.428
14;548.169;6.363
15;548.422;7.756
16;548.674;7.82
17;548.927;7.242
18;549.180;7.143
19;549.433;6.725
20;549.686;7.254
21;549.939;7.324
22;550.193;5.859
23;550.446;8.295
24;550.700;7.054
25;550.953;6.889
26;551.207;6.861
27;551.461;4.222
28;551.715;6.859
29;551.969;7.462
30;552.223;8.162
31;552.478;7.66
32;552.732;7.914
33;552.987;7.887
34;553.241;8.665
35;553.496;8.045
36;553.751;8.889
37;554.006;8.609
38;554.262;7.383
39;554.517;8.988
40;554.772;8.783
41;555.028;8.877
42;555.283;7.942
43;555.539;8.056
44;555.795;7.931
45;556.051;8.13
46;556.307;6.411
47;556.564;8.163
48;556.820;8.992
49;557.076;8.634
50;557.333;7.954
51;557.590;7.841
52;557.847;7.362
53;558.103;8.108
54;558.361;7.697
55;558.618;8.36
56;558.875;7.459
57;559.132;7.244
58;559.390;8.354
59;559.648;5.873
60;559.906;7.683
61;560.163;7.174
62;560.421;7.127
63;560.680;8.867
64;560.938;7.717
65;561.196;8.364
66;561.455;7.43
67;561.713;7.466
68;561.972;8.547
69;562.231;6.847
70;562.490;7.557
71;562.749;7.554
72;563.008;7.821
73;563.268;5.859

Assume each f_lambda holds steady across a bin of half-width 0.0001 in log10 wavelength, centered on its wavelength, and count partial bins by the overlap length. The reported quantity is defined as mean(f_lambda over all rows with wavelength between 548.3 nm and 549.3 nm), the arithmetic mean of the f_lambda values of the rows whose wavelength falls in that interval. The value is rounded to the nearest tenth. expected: 7.5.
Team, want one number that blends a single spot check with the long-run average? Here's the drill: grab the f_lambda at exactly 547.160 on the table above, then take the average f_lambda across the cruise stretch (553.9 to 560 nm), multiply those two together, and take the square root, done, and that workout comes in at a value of 7.91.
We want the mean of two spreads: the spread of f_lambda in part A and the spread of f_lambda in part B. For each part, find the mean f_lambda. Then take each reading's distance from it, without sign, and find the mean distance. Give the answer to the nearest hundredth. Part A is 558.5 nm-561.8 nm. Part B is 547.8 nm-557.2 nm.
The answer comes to 0.65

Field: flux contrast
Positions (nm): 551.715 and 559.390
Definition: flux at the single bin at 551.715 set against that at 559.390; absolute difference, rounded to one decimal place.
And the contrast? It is 1.5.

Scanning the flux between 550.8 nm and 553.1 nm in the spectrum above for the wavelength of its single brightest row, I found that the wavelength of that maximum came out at 552.223 nm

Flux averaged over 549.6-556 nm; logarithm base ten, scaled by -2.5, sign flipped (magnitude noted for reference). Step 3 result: 2.21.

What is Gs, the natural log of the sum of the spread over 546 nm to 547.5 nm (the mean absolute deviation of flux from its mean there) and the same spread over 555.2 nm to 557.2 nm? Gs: -0.12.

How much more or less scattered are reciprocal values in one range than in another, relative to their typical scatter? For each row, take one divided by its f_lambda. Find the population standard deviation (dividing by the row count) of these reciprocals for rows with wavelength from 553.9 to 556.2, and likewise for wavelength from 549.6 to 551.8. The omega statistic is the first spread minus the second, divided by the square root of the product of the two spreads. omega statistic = -1.6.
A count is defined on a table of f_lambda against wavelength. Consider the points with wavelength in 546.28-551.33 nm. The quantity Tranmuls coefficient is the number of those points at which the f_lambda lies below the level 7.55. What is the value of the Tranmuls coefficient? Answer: 10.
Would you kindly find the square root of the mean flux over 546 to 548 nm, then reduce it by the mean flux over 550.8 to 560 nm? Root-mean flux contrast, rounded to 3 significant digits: -4.93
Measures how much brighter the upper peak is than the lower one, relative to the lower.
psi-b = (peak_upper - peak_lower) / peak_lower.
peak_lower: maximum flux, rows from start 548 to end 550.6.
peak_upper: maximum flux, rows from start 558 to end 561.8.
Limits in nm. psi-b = 0.069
